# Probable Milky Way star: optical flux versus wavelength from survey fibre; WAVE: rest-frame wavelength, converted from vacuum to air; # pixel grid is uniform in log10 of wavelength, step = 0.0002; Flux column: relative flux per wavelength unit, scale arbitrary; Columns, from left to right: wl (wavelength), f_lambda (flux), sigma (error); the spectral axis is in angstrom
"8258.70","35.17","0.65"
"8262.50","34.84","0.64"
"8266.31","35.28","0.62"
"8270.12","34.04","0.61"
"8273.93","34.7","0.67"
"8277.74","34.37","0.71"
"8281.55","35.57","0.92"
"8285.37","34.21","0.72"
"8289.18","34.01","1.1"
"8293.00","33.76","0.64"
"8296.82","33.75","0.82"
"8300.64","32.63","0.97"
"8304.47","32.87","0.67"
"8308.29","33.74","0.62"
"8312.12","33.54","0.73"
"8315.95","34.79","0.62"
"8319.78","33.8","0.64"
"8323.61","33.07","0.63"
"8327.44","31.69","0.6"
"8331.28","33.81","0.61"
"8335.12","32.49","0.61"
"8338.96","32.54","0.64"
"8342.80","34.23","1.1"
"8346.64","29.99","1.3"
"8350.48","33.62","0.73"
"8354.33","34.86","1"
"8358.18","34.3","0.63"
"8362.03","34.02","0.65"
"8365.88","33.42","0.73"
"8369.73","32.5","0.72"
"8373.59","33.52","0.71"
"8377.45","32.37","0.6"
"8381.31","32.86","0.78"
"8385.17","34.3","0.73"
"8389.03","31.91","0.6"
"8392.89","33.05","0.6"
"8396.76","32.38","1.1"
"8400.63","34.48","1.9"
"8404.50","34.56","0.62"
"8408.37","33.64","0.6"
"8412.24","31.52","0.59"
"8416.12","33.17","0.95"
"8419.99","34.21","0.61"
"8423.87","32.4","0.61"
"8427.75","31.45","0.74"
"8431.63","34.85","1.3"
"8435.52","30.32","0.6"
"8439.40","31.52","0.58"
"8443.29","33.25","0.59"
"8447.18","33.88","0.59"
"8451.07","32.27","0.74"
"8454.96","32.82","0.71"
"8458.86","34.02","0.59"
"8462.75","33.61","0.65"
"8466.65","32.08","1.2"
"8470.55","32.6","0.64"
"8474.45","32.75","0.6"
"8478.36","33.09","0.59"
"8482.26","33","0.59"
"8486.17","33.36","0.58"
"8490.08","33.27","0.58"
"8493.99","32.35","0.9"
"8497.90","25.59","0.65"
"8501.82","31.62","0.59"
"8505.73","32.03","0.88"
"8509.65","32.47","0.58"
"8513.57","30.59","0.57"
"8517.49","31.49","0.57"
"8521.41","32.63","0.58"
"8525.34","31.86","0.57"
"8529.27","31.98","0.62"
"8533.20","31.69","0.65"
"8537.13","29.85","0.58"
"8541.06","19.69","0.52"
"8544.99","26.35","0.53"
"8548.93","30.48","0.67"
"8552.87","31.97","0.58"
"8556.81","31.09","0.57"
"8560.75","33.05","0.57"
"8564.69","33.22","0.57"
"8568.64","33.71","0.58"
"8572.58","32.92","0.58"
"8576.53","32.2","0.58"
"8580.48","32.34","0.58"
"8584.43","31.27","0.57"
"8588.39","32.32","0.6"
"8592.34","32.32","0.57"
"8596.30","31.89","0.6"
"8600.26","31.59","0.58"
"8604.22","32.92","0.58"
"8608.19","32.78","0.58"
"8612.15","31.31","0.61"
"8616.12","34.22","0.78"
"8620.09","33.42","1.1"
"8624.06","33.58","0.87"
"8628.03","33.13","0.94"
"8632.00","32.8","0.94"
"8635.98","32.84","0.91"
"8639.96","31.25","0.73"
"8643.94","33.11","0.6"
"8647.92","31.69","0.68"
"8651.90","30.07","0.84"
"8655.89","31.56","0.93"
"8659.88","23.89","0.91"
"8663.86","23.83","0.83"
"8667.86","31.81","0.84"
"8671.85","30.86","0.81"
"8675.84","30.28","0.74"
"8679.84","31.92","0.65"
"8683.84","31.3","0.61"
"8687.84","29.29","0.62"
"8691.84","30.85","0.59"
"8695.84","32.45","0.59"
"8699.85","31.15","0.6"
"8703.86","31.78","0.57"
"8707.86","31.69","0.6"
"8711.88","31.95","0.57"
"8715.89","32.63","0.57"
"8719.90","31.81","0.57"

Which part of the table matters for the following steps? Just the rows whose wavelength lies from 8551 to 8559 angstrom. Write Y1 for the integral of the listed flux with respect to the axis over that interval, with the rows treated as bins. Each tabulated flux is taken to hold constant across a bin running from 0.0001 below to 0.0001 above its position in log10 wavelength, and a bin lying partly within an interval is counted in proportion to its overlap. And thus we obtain 253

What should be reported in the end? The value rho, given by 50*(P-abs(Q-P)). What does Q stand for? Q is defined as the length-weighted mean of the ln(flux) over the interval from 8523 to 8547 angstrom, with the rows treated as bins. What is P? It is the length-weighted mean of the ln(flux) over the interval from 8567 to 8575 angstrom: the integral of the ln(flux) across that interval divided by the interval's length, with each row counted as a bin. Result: 167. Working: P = 3.51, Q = 3.34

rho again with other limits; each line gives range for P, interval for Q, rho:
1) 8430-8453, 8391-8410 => 173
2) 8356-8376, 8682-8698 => 172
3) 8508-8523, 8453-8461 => 170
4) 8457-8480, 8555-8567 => 174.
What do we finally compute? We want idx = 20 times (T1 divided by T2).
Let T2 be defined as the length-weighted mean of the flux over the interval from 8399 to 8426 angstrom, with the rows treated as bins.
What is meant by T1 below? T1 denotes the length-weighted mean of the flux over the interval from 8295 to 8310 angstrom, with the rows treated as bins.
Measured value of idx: 19.9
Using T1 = 33.2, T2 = 33.4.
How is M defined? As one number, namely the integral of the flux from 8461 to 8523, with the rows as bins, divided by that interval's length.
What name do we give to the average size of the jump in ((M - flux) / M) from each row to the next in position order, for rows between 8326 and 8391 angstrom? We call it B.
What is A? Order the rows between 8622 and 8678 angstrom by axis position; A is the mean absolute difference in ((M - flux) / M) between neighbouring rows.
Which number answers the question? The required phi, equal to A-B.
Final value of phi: 0.02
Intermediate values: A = 0.063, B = 0.045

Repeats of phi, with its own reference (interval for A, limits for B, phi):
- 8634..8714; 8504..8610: 0.01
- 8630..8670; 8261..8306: 0.06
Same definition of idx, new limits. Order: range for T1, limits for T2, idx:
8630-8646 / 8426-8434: 19.7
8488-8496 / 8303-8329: 19.6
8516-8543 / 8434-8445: 18.8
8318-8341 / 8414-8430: 20.0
